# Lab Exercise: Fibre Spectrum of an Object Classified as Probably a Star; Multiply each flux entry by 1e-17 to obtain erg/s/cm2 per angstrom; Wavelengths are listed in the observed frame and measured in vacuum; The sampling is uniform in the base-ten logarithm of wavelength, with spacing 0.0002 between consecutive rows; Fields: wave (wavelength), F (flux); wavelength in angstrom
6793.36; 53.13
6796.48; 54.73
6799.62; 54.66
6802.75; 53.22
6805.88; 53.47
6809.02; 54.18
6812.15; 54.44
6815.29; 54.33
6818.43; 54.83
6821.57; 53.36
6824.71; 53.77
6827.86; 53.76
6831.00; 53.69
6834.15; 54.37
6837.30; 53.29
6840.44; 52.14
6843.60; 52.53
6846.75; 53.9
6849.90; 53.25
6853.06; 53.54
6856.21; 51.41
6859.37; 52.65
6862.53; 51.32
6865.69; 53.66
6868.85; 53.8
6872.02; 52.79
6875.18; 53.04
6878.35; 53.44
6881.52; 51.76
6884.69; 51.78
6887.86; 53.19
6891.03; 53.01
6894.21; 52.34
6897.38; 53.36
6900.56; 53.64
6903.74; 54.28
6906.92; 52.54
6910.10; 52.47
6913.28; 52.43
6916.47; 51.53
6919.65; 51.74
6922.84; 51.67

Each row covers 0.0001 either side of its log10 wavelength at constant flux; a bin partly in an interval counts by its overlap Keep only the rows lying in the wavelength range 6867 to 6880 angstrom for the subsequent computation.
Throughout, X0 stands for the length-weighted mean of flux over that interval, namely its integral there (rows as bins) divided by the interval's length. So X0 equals 53.3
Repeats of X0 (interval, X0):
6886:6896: 52.8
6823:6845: 53.4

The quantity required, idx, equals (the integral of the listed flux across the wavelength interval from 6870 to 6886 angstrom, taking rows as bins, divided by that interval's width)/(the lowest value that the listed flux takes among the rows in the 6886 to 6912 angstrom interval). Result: 1.00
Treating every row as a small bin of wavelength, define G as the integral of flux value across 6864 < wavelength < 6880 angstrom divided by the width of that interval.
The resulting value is 53.3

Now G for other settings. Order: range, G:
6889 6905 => 53.3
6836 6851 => 53.0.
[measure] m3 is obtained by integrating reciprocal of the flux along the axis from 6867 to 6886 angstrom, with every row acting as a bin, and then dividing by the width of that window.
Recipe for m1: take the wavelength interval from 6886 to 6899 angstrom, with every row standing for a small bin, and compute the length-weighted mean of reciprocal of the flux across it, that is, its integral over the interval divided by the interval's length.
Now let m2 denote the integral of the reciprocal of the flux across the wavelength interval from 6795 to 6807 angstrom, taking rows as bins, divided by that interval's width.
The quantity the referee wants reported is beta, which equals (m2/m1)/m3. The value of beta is 51.7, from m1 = 0.0189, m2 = 0.0185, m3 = 0.0189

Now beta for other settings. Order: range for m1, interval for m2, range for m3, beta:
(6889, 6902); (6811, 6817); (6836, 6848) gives 51.6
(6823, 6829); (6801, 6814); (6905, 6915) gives 52.5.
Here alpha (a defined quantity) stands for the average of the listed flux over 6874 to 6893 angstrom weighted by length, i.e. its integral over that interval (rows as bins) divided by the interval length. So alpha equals 52.7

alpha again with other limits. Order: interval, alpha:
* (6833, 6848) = 53.2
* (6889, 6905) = 53.3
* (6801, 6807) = 53.4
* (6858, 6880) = 53.0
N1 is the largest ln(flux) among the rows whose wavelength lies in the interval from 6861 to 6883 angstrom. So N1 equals 3.99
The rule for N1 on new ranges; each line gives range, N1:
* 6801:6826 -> 4.00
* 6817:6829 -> 4.00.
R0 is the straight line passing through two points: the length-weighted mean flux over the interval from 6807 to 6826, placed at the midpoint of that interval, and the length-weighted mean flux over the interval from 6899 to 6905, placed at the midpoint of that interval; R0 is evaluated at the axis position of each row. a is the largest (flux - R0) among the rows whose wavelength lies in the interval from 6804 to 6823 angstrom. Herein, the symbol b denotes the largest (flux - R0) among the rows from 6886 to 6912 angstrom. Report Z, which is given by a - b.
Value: 0.34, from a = 0.69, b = 0.35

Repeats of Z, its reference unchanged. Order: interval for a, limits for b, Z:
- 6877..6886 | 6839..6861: -0.38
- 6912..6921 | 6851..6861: -0.96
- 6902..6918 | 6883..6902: 0.65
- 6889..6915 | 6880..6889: 1.13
